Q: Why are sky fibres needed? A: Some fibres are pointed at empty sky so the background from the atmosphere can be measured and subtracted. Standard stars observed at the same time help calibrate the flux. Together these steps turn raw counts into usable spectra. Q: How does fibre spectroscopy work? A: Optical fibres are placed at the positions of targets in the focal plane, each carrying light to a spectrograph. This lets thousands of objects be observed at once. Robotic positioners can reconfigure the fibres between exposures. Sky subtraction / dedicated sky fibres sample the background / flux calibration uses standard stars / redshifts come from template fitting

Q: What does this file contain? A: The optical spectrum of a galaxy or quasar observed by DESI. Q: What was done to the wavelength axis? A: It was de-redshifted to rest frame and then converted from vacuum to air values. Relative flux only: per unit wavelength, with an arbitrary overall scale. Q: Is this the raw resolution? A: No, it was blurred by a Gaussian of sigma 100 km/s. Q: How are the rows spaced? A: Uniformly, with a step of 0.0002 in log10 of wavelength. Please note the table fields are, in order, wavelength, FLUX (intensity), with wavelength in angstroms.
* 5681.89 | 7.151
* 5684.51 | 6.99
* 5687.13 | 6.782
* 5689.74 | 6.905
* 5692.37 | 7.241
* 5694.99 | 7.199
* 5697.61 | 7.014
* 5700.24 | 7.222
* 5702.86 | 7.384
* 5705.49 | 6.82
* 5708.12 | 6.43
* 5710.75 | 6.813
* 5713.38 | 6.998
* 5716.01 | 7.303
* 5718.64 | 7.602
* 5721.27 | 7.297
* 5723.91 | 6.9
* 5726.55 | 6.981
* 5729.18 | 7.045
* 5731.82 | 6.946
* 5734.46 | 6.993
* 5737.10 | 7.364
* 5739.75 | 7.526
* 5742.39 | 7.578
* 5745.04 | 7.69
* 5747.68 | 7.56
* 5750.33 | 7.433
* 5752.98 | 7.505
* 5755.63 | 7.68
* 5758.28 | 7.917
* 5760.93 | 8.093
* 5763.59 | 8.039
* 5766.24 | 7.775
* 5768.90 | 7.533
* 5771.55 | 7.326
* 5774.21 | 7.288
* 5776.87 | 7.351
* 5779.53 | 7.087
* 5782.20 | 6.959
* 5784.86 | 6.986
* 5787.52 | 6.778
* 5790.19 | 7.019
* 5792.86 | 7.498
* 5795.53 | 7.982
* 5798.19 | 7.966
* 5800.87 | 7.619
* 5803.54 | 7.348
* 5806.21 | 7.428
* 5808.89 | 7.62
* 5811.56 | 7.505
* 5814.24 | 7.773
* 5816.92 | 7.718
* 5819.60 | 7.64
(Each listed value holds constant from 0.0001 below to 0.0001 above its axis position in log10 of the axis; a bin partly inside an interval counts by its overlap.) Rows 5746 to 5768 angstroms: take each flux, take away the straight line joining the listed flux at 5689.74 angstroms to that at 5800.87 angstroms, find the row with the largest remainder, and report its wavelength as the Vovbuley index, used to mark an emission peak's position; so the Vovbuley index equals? 5760.93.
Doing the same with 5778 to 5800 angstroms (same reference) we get 5795.53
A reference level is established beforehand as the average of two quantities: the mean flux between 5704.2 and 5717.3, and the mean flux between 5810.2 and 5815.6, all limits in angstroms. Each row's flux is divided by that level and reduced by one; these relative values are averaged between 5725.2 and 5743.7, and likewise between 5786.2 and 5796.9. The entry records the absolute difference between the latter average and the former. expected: 0.016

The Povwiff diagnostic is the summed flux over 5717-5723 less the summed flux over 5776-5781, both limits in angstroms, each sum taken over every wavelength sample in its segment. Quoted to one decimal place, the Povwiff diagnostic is 0.5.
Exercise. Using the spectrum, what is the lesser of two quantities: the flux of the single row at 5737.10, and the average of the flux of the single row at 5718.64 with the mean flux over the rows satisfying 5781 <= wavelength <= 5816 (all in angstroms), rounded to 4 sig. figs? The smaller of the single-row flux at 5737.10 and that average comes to 7.364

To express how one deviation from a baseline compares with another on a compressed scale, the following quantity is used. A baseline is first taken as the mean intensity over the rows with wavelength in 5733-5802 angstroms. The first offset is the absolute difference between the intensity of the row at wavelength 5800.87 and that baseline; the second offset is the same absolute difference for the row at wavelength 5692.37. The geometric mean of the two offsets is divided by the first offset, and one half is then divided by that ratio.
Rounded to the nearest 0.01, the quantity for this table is 0.38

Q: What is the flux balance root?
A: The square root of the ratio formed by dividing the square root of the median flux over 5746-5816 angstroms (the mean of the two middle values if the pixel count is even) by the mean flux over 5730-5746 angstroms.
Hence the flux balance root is 0.611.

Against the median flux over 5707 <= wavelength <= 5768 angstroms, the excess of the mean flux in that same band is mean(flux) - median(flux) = -0.06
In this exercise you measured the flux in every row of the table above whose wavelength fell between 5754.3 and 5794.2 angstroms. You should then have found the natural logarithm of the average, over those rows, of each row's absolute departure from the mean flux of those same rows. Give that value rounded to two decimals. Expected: -1.07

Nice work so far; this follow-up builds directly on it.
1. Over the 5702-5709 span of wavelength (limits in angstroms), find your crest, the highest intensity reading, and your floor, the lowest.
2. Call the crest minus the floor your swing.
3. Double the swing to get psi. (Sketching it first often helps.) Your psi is 1.91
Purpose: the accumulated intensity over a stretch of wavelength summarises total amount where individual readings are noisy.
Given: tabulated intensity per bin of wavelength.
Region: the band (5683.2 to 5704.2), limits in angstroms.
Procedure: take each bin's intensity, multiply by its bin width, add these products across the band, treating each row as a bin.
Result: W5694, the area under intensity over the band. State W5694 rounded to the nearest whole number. 149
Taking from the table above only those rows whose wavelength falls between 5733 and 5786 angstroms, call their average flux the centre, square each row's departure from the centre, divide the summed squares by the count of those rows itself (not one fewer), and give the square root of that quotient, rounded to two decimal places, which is 0.32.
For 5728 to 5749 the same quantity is 0.28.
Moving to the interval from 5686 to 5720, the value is 0.30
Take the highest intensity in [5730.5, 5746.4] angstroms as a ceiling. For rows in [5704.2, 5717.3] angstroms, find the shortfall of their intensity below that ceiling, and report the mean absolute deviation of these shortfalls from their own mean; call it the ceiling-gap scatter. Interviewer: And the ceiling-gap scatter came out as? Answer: 0.22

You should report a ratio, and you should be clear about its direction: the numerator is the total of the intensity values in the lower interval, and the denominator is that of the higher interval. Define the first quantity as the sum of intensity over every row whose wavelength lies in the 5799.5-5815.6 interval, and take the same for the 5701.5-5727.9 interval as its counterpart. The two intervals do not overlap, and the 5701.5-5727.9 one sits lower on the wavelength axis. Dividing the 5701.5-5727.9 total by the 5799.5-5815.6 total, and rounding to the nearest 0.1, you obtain 1.6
